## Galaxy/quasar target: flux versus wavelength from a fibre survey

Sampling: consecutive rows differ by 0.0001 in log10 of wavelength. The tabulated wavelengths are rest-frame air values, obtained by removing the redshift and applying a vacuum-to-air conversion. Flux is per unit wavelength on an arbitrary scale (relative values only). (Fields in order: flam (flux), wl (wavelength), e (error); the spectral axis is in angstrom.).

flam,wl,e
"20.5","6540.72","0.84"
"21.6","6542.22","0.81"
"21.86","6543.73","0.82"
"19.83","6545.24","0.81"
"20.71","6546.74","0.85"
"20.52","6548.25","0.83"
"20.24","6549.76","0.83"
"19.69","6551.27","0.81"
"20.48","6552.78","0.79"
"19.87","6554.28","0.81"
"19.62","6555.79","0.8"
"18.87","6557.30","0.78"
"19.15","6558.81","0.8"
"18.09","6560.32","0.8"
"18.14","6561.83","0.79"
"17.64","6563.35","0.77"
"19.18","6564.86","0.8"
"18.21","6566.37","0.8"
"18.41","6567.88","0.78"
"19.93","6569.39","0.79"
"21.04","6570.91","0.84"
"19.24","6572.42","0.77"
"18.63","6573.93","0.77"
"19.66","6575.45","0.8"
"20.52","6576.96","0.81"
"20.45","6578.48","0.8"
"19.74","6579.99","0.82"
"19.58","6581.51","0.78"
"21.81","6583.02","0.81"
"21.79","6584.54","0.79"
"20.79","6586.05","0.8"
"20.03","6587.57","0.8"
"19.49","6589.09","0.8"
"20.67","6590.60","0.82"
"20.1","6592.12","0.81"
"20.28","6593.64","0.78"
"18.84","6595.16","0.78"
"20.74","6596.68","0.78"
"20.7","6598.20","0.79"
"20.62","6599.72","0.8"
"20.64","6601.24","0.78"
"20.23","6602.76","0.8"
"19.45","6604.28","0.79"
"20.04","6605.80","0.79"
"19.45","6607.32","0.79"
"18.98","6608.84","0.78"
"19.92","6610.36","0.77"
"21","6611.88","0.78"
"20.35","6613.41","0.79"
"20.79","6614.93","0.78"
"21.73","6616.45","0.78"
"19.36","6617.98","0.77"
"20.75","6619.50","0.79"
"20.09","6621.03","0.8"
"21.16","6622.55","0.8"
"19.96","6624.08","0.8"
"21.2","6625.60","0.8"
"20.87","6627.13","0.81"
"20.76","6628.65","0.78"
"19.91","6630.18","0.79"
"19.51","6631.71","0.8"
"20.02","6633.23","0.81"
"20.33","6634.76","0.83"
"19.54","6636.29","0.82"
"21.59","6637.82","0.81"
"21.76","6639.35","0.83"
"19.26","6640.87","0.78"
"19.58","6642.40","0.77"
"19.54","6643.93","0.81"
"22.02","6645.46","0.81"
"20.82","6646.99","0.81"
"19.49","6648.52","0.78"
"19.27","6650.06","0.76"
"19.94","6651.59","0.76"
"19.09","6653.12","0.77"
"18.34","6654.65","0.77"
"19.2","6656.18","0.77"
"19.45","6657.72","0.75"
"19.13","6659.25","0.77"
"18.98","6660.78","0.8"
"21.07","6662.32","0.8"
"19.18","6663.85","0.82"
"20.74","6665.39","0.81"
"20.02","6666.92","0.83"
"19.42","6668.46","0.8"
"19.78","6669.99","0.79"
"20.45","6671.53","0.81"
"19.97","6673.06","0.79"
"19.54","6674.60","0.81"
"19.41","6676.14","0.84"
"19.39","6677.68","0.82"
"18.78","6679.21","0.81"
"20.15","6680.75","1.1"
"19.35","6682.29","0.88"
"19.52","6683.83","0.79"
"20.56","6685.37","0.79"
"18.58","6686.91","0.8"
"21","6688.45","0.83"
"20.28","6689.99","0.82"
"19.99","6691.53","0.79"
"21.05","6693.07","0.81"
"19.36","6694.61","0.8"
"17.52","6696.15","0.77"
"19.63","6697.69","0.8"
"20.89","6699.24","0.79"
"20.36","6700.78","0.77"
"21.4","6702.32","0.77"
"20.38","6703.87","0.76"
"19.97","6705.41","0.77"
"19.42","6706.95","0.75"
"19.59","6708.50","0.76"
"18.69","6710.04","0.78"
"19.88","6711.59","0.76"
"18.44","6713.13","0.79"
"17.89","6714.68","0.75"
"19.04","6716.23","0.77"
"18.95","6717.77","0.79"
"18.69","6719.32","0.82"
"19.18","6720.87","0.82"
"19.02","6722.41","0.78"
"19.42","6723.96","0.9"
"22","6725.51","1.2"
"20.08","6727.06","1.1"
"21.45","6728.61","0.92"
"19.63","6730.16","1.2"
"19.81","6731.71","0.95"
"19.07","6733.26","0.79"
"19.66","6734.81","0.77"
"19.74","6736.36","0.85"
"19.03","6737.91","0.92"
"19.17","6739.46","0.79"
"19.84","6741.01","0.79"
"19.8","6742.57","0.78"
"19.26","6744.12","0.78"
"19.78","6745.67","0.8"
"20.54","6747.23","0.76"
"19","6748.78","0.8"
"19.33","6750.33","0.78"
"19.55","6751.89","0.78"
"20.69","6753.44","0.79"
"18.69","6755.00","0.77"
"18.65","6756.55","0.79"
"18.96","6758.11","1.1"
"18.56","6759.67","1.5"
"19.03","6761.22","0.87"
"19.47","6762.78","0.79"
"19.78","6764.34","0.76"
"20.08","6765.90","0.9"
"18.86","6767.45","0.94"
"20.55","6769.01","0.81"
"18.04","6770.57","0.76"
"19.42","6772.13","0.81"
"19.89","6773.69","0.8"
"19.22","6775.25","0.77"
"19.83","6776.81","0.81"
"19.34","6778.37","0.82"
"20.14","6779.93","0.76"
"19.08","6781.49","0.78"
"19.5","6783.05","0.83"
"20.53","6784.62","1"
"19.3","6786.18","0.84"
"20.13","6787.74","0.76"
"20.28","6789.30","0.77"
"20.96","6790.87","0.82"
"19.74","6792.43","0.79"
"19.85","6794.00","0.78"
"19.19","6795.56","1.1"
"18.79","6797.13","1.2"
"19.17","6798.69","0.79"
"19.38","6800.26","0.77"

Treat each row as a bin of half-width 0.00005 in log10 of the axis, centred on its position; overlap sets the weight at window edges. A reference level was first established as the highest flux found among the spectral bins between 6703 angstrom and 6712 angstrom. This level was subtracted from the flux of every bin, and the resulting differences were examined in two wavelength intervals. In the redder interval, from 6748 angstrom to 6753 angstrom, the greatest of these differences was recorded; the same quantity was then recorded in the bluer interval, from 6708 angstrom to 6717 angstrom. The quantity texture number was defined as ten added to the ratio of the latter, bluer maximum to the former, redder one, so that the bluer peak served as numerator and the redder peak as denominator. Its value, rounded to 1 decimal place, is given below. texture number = 10.6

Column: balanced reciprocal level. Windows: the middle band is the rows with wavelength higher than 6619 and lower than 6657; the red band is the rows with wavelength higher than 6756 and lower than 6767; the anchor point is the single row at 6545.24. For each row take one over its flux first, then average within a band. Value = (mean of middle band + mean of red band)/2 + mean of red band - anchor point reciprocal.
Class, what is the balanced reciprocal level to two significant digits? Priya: 0.053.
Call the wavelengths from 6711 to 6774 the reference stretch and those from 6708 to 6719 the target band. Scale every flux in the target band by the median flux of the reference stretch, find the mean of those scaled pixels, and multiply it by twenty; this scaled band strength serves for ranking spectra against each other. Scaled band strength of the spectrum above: 19.5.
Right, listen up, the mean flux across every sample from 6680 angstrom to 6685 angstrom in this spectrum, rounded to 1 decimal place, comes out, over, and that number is 19.7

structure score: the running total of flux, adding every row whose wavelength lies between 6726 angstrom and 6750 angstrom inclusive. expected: 296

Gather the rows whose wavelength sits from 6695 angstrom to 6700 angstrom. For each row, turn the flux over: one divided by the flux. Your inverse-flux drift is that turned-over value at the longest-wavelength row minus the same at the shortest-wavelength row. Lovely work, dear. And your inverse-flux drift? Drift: -0.009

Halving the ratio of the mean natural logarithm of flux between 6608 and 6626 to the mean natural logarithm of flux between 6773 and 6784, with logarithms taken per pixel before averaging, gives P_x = 0.507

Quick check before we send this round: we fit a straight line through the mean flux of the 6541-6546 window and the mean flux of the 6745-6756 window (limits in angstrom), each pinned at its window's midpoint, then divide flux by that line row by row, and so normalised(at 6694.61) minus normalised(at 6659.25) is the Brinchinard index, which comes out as 0.02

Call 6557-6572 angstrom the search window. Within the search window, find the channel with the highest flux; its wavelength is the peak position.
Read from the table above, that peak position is 6570.91 angstrom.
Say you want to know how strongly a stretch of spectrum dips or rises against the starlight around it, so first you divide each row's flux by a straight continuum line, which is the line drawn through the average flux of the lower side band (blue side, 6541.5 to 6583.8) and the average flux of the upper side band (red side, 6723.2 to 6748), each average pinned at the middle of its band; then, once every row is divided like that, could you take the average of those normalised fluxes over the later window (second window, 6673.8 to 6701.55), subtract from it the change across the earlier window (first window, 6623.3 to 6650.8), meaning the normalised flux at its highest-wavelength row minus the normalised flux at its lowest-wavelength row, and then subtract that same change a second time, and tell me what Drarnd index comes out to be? 1.07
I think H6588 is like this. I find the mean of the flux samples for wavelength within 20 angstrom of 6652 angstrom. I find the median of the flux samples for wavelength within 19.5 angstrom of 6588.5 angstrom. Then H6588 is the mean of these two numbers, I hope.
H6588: 20.04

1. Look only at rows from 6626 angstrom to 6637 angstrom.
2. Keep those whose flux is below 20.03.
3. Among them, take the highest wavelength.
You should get 6636.29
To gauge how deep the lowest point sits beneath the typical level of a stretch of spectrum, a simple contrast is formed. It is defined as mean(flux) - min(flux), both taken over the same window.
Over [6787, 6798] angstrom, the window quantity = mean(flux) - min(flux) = 1.1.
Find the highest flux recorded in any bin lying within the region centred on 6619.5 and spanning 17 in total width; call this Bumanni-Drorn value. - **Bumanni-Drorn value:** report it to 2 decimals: 21.73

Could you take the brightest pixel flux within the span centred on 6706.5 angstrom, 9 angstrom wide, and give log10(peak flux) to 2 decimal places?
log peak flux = 1.33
